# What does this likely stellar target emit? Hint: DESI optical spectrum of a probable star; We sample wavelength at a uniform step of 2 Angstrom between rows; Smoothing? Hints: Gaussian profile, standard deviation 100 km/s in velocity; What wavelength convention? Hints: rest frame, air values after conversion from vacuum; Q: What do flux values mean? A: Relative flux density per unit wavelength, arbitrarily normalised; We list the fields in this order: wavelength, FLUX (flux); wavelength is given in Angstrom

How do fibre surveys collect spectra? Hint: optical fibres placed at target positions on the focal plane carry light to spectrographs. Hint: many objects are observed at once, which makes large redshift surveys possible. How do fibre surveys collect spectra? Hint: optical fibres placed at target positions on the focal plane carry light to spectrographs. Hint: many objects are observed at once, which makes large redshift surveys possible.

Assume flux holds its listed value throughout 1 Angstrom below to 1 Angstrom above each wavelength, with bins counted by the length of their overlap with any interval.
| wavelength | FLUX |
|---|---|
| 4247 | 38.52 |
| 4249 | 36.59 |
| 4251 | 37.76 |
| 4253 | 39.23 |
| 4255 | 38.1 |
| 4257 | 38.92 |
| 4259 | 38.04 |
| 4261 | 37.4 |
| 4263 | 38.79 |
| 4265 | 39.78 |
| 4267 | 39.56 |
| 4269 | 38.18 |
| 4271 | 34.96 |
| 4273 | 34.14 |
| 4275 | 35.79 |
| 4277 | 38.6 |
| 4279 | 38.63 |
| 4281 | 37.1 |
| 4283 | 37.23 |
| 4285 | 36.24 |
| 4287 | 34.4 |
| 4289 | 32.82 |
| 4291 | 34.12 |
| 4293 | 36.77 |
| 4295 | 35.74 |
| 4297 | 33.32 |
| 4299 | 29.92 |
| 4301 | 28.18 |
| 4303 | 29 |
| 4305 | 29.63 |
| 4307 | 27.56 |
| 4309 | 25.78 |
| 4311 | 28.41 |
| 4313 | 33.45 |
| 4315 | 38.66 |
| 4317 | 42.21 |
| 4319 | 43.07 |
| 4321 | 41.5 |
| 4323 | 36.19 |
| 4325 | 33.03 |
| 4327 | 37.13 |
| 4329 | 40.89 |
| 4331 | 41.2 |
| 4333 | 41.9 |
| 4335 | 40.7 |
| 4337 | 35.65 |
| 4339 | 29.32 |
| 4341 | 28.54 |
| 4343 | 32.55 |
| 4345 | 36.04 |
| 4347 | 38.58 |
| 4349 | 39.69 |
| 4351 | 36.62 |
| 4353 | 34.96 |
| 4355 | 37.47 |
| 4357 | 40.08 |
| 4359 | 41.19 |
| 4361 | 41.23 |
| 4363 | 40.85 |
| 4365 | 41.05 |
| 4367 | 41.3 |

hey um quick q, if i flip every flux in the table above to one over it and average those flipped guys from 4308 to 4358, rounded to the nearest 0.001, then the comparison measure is 0.028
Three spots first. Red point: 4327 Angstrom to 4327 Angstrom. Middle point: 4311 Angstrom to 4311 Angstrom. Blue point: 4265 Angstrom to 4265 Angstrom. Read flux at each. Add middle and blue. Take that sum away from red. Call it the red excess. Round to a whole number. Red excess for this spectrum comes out -31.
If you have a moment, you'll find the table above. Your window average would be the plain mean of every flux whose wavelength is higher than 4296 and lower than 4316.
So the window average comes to 30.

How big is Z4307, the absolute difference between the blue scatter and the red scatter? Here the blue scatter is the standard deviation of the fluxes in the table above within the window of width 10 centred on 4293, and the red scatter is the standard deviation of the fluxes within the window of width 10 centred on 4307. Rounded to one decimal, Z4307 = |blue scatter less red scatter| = 0.2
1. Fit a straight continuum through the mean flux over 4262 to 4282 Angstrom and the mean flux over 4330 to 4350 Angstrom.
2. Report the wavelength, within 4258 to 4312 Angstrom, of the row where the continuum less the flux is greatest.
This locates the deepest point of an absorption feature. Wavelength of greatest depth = 4309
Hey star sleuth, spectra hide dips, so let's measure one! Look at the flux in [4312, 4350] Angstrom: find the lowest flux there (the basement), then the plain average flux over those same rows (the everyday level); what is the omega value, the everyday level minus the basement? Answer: 8.8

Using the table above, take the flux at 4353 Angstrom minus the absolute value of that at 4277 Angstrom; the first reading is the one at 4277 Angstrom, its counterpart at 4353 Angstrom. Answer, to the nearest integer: -4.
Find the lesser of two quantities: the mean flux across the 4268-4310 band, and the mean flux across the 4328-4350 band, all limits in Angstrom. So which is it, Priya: 33.7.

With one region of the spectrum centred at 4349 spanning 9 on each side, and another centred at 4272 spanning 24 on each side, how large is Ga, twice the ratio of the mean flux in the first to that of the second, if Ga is 1.95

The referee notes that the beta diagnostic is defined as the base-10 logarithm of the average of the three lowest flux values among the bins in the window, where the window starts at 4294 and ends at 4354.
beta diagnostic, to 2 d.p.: 1.43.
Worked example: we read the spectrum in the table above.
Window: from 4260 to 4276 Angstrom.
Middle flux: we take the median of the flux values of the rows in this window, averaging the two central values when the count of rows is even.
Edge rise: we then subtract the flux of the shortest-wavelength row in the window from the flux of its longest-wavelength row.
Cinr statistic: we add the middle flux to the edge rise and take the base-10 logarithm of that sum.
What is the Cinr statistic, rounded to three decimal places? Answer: 1.558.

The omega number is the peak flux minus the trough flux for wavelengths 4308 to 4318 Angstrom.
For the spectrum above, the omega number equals 16.4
